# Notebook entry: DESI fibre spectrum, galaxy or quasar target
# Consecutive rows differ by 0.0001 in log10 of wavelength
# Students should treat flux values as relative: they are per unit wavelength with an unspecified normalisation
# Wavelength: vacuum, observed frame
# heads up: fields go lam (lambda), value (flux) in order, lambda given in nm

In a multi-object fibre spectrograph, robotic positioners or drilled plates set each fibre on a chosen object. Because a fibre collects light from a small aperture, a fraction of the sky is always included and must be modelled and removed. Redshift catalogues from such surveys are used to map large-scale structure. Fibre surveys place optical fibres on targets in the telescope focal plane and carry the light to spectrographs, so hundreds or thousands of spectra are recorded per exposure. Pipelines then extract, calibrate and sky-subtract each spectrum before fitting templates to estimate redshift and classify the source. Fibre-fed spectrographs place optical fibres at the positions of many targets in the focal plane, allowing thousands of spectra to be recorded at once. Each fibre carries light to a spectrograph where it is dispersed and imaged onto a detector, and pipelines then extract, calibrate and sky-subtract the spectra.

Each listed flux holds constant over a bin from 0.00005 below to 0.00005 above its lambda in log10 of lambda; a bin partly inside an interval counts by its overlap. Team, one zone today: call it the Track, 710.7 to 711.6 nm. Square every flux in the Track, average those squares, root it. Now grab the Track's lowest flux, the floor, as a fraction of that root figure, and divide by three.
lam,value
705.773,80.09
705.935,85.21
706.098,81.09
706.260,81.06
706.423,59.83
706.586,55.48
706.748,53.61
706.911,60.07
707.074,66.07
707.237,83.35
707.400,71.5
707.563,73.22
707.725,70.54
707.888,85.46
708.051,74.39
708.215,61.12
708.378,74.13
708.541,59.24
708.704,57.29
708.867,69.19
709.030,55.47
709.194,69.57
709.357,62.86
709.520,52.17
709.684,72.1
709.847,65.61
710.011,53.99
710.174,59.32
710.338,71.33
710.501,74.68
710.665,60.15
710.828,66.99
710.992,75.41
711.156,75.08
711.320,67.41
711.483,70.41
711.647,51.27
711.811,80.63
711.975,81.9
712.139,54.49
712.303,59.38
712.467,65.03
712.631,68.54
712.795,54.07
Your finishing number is 0.31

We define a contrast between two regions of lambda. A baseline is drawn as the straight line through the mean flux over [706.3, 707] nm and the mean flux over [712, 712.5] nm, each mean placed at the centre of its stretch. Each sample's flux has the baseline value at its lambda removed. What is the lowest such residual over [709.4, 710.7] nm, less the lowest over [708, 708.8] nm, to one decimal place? -5.5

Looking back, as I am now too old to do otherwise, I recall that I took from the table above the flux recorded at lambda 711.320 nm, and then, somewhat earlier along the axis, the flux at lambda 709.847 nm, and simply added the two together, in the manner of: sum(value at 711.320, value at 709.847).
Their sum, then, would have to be 133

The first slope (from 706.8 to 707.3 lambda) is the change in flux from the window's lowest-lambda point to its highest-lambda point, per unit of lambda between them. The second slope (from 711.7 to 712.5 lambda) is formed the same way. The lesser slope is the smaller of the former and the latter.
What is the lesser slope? -24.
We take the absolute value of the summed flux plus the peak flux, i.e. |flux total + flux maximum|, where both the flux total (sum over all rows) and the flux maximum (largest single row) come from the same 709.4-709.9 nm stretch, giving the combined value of 262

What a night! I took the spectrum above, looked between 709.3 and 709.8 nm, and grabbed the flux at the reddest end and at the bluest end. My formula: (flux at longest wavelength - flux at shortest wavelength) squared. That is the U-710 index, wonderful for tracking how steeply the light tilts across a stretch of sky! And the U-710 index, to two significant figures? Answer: 85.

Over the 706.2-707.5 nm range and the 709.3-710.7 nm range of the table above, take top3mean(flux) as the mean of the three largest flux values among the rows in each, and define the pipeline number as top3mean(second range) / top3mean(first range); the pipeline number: 0.92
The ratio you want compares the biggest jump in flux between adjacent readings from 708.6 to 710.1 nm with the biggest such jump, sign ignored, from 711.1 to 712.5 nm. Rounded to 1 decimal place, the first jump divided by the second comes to 0.7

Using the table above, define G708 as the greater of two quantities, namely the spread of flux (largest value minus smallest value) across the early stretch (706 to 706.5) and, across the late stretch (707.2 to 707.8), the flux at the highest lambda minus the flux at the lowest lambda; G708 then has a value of 21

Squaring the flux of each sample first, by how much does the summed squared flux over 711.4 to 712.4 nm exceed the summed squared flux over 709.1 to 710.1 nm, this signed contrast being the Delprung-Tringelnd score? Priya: 3359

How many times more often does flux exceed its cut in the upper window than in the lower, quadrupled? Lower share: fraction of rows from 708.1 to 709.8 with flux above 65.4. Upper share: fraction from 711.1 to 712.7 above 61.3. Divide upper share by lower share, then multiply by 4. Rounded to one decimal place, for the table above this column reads 7.0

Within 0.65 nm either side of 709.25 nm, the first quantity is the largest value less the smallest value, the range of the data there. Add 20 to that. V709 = 40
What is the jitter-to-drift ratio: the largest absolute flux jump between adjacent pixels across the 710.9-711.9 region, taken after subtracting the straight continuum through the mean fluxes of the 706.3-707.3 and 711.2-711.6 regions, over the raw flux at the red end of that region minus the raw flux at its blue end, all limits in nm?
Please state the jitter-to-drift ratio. 6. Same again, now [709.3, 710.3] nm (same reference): -6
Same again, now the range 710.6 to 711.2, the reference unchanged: 1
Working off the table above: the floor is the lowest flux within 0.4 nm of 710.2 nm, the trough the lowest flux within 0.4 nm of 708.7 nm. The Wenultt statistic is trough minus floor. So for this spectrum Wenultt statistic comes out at 1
